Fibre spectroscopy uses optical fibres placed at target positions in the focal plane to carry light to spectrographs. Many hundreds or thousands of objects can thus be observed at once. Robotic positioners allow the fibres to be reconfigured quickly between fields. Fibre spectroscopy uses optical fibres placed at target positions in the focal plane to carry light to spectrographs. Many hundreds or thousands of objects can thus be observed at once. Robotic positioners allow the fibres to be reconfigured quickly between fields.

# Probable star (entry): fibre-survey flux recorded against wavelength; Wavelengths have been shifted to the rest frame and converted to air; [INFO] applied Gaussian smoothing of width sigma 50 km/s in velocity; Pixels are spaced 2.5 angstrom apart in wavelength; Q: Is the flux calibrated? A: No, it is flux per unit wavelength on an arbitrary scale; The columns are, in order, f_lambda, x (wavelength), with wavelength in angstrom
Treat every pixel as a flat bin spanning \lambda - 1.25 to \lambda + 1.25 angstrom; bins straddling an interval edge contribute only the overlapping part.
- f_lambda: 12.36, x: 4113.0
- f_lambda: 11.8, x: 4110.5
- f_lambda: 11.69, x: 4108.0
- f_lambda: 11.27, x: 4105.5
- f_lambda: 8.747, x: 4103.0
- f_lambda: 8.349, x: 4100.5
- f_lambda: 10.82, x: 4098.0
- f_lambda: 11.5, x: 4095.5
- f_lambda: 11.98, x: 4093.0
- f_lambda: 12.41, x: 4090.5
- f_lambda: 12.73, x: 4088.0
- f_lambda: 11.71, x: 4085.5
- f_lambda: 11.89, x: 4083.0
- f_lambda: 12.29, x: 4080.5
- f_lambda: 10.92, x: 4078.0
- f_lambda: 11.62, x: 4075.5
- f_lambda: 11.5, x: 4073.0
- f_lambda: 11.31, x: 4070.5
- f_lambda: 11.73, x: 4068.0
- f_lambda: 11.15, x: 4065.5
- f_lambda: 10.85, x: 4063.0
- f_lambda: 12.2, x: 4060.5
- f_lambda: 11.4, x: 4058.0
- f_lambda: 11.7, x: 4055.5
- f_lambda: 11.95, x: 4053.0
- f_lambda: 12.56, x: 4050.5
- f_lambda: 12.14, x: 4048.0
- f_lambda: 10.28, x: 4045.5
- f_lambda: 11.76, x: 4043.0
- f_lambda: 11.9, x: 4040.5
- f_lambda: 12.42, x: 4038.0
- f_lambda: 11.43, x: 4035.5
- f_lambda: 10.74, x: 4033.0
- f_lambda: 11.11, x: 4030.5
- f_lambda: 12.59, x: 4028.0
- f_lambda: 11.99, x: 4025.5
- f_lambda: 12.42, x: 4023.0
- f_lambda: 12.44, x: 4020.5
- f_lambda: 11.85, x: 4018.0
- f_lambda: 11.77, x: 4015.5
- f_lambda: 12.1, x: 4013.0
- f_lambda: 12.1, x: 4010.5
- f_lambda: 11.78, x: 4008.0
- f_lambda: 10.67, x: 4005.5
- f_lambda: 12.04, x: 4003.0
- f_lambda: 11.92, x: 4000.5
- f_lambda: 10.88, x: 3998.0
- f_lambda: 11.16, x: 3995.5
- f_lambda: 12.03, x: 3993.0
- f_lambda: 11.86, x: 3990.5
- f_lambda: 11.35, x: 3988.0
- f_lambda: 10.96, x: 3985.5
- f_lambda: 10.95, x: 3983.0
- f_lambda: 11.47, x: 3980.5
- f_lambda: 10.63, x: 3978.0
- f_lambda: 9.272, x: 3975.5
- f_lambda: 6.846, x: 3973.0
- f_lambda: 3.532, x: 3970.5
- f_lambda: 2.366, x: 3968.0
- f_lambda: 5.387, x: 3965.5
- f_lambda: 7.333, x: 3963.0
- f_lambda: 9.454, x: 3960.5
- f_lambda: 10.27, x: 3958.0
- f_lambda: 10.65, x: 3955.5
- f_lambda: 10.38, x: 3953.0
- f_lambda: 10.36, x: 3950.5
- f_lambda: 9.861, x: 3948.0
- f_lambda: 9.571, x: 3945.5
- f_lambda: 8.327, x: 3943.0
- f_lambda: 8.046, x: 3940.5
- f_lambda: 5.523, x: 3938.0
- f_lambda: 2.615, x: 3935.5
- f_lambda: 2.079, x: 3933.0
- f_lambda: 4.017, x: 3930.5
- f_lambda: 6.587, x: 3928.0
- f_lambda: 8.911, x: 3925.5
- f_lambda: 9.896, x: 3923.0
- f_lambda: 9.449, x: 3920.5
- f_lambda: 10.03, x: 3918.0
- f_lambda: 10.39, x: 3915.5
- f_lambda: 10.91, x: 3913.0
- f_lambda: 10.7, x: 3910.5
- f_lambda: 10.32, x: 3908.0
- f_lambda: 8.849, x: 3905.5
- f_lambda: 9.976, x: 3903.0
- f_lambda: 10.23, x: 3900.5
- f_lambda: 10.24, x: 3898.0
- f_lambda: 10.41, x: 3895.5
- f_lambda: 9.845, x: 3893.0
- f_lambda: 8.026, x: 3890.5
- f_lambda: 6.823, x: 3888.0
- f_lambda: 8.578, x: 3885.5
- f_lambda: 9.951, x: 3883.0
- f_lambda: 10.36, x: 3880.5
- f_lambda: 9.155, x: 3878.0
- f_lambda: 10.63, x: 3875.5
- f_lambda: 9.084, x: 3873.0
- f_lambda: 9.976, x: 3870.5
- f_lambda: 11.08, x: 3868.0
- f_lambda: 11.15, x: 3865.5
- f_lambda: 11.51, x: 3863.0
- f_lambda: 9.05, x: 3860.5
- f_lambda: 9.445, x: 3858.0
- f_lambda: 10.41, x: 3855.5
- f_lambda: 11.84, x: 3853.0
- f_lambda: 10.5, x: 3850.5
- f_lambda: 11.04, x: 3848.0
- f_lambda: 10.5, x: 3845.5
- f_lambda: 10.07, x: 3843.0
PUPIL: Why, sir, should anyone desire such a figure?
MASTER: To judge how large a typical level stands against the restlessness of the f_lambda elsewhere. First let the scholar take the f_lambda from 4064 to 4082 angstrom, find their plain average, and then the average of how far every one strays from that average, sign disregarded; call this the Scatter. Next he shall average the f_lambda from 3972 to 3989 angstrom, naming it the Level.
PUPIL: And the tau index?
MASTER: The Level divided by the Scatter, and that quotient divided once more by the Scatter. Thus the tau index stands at 98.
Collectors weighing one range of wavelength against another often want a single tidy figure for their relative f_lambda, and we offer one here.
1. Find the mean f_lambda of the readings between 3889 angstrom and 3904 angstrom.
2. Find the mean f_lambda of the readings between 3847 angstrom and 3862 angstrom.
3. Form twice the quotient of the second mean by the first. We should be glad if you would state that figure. 2.1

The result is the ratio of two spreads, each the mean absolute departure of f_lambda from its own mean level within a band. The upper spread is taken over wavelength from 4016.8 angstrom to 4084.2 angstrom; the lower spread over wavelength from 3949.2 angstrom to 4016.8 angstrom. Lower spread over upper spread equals 4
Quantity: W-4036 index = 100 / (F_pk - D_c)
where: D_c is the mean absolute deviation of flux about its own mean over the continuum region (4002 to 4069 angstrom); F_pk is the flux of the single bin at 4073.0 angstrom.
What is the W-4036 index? 9.1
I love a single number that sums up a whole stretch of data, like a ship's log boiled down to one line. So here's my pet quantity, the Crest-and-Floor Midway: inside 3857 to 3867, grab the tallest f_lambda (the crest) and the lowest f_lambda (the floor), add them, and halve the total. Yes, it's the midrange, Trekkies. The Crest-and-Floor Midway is 10.3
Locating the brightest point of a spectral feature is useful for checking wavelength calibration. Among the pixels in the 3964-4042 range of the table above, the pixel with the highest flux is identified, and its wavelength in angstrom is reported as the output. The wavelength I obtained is 4028.0 angstrom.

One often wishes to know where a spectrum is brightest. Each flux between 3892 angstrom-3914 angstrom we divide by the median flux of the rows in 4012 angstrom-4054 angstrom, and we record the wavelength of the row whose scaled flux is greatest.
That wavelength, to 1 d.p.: 3913.0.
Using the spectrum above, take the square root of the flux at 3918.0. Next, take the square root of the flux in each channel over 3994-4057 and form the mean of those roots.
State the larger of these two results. 3.43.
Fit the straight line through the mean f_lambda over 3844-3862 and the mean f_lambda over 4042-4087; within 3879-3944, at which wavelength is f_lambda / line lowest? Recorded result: 3933.0 angstrom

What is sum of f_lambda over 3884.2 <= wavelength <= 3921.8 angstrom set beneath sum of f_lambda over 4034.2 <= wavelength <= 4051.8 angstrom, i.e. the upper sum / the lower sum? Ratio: 0.57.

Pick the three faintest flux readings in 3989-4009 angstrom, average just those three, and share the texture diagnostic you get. 10.9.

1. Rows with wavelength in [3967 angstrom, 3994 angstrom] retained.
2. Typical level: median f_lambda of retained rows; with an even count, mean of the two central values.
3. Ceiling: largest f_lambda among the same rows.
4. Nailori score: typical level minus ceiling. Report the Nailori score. -1.08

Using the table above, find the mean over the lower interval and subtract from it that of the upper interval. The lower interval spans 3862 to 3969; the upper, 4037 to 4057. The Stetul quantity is -3.0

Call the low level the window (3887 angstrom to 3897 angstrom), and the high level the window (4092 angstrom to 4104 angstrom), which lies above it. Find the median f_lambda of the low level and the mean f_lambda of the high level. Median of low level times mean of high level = 92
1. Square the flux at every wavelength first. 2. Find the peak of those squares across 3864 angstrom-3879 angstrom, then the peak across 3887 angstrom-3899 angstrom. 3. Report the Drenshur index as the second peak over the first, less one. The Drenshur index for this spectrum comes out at -0.1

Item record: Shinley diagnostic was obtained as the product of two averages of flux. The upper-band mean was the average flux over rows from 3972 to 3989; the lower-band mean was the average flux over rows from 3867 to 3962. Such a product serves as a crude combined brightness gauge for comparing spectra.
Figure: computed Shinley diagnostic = 92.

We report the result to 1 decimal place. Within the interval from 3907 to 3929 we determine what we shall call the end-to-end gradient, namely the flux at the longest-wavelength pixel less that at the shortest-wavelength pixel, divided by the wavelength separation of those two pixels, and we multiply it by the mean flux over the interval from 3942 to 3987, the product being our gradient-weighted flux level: -1.6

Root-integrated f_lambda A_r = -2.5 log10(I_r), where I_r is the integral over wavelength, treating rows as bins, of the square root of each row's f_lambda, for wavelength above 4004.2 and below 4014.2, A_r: -3.83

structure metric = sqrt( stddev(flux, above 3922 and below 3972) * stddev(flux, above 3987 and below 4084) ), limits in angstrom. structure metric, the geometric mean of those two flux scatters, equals 1.3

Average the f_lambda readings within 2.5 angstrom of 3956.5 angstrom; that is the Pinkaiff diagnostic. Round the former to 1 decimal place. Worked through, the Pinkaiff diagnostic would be 10.5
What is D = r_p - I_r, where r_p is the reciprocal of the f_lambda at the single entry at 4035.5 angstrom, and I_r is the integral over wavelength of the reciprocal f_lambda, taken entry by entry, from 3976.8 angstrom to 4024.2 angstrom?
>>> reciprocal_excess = -4.0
